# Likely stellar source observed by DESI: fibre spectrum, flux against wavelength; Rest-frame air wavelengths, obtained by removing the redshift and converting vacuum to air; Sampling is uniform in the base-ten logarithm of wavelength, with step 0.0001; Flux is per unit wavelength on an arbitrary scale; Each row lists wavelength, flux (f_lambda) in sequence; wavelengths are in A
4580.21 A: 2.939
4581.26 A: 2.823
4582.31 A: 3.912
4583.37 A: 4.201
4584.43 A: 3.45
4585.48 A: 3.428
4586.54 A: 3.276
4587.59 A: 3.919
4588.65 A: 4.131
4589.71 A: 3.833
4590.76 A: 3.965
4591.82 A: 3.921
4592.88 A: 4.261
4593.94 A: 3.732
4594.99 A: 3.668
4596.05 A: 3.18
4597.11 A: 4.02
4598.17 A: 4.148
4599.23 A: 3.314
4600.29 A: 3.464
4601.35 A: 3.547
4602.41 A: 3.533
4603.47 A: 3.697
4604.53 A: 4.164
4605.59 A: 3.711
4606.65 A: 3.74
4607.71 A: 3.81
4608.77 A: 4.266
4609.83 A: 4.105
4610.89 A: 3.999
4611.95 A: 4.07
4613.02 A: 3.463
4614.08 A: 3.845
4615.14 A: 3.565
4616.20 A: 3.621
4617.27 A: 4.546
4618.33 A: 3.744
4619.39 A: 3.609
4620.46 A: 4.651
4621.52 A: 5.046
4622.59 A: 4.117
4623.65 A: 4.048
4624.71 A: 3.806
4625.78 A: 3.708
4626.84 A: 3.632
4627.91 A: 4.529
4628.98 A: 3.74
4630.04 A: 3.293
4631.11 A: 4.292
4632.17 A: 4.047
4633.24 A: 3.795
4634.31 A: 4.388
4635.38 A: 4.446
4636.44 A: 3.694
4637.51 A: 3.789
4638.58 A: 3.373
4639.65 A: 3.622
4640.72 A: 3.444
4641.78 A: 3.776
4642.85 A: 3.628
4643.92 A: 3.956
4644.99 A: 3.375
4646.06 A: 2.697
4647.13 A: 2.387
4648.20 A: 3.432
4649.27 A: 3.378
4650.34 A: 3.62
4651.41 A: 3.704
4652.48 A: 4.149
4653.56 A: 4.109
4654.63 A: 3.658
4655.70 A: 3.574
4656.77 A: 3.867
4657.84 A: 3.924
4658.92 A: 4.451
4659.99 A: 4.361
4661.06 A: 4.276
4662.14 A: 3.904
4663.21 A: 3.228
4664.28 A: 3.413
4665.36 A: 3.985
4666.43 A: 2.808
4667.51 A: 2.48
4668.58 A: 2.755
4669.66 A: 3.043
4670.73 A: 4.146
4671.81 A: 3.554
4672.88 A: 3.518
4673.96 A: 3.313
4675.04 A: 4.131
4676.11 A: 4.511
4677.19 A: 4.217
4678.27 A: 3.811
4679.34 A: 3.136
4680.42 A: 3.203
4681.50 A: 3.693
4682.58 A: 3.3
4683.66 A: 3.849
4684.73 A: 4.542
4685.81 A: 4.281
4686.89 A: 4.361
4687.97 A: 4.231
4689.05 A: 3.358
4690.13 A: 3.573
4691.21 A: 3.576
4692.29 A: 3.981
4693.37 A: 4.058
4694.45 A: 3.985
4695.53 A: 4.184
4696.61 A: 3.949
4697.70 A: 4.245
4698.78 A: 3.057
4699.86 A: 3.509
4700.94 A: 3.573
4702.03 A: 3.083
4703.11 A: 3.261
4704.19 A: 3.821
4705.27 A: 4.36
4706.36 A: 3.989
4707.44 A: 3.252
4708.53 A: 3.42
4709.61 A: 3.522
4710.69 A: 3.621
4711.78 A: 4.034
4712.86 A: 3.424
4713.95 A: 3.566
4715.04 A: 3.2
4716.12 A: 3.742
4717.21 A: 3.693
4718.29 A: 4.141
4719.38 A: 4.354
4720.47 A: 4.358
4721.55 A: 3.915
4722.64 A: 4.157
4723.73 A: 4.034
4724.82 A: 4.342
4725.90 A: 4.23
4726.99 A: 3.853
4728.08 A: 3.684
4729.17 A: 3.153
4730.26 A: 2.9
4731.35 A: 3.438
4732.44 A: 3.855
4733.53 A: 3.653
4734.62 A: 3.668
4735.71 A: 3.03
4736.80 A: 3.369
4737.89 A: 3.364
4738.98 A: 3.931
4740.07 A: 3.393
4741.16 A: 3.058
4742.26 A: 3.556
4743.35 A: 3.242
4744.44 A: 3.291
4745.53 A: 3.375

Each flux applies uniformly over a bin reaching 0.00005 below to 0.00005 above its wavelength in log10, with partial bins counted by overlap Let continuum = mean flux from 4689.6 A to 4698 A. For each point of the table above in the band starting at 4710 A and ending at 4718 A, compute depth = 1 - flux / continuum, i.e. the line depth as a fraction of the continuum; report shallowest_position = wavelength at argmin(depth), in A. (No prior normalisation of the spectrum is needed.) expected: 4711.78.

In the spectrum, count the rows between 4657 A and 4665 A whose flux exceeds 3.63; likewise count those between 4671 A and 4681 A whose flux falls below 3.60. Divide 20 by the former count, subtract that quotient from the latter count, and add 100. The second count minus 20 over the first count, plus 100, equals 101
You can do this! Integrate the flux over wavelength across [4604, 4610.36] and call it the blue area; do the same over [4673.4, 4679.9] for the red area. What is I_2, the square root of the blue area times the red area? 25.1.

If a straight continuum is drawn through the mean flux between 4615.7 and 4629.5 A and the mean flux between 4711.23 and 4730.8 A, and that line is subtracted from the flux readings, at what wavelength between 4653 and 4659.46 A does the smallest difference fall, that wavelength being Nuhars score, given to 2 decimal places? 4655.70 A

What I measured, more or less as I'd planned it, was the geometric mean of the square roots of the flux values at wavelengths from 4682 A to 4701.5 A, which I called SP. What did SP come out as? 1.96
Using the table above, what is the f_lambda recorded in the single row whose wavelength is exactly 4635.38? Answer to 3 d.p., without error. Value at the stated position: 4.446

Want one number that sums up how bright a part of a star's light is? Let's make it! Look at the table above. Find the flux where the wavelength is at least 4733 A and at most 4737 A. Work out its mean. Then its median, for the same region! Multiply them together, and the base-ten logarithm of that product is 1.08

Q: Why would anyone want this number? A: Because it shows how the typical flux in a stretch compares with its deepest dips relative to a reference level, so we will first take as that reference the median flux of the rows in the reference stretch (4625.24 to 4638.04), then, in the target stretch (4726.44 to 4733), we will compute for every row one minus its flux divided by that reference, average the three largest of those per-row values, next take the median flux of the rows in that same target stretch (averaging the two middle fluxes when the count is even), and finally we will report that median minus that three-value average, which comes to 3.4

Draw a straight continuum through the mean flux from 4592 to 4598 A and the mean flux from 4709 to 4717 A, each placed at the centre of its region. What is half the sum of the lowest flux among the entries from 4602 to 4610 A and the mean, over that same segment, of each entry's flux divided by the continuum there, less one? 1.78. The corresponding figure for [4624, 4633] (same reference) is 1.67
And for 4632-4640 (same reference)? 1.71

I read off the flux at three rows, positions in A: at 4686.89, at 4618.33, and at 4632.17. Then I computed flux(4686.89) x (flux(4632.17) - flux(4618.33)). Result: 1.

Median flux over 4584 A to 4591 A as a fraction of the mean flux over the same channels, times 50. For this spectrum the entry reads 51.6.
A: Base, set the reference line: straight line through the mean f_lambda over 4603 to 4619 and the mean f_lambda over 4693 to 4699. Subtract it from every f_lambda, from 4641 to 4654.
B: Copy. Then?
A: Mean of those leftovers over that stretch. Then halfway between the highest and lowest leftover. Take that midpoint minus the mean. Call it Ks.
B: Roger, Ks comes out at -0.25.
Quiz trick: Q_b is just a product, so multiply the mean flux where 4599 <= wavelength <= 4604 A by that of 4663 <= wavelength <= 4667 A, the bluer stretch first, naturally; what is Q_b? 11.8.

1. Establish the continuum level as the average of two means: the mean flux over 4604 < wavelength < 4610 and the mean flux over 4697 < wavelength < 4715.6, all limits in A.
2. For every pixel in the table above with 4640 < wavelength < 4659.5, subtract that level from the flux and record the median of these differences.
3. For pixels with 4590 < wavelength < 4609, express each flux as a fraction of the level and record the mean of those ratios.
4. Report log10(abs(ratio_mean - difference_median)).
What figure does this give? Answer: 0.05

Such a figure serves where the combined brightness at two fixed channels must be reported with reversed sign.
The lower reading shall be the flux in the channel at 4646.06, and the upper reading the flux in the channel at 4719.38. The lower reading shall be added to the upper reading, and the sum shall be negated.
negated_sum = -7.1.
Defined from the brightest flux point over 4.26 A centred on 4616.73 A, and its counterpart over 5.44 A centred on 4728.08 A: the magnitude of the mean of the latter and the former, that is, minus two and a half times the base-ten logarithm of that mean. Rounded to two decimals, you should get -1.61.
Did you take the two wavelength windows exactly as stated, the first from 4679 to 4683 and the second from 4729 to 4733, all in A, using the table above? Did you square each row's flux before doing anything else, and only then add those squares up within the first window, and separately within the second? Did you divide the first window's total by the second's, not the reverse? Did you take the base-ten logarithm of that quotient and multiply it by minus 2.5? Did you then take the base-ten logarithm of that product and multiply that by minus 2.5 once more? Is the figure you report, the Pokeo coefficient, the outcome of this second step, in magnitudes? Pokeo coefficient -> 5.0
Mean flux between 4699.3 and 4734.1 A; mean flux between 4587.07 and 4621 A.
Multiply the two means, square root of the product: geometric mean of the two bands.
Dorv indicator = 3.79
